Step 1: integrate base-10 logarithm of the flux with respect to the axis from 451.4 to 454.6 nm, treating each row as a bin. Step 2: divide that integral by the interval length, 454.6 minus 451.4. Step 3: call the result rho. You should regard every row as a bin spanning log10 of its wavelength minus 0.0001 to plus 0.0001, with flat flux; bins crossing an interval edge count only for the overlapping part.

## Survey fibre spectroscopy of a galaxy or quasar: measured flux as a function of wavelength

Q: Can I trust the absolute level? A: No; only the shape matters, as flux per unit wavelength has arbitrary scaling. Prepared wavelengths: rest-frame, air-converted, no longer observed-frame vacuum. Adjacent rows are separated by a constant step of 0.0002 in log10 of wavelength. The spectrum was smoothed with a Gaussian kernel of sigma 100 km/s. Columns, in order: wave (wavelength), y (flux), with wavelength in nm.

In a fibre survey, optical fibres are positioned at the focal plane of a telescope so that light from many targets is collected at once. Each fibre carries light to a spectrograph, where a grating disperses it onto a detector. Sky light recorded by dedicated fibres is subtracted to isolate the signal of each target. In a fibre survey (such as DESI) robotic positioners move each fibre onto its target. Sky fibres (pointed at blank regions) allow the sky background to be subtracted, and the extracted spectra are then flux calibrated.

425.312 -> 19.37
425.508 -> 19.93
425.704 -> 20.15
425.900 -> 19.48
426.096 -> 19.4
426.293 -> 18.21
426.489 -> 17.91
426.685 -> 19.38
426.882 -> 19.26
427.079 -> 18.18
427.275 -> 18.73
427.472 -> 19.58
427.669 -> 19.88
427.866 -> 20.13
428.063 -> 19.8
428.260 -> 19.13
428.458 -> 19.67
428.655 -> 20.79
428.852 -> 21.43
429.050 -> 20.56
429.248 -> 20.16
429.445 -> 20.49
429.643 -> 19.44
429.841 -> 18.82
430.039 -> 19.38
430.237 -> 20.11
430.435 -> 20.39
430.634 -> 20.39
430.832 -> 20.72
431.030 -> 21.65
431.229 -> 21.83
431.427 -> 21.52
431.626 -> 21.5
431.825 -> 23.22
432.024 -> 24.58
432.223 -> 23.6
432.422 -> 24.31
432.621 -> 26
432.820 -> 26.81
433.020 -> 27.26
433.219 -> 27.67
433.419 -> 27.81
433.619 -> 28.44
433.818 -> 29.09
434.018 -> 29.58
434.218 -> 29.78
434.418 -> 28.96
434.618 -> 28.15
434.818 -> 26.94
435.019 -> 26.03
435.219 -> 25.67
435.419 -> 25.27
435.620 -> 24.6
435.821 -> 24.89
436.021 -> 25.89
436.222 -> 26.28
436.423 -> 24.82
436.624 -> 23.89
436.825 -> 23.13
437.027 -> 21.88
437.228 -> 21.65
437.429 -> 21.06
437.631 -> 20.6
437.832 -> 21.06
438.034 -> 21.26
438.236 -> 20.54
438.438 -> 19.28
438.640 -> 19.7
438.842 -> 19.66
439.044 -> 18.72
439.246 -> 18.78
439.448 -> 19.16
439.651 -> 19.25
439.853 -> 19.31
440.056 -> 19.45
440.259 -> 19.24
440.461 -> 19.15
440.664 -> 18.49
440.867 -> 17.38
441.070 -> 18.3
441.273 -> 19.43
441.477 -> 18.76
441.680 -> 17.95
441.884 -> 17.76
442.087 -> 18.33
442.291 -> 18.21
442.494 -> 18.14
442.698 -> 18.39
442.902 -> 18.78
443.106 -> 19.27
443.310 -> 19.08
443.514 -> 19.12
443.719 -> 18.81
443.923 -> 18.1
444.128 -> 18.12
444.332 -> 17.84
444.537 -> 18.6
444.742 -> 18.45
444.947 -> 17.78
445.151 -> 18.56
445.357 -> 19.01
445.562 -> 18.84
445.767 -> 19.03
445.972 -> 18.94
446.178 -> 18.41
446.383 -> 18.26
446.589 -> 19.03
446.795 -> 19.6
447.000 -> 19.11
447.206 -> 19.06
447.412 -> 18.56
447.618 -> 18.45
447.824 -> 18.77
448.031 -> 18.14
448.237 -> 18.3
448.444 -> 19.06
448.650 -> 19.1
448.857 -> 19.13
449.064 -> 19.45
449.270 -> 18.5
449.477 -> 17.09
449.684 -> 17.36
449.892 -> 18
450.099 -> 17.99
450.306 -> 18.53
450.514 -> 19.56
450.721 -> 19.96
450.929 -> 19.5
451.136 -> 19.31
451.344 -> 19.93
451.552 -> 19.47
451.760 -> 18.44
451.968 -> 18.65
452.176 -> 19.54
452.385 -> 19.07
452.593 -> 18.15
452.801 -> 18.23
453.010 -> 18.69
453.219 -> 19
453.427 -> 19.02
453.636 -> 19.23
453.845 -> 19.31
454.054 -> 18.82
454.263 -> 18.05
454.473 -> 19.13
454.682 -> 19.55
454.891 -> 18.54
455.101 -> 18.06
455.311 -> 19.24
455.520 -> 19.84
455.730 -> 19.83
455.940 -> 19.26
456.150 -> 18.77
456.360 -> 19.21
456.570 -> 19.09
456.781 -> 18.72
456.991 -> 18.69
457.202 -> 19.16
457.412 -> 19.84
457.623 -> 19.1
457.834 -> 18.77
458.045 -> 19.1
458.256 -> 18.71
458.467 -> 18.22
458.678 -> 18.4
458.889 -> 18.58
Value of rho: 1.276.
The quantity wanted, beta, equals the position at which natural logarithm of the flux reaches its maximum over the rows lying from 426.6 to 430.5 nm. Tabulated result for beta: 428.852 nm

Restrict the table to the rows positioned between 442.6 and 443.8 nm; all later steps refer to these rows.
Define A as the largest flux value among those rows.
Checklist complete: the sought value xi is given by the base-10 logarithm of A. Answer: 1.28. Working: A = 19.27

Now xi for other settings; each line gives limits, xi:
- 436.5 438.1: 1.38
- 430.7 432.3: 1.39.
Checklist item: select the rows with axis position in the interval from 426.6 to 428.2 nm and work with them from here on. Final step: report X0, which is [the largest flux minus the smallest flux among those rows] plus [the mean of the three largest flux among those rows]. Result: 21.9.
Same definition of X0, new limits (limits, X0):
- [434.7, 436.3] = 28.8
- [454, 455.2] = 20.7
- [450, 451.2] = 21.6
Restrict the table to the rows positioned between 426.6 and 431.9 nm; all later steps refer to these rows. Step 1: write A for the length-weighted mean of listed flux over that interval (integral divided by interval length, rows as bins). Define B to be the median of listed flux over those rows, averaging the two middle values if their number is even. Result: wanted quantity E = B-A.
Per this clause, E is -0.09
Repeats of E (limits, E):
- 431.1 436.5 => 0.07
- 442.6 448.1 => 0.10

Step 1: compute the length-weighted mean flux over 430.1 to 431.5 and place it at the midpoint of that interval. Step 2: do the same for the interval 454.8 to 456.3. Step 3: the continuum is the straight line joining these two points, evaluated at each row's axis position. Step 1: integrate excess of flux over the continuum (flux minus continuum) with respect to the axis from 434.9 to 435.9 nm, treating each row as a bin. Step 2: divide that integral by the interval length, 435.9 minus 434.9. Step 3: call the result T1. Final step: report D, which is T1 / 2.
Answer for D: 2.4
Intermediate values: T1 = 4.8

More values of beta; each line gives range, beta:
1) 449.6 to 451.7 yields 450.721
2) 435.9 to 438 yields 436.222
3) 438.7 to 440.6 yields 438.842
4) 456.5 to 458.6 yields 457.412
